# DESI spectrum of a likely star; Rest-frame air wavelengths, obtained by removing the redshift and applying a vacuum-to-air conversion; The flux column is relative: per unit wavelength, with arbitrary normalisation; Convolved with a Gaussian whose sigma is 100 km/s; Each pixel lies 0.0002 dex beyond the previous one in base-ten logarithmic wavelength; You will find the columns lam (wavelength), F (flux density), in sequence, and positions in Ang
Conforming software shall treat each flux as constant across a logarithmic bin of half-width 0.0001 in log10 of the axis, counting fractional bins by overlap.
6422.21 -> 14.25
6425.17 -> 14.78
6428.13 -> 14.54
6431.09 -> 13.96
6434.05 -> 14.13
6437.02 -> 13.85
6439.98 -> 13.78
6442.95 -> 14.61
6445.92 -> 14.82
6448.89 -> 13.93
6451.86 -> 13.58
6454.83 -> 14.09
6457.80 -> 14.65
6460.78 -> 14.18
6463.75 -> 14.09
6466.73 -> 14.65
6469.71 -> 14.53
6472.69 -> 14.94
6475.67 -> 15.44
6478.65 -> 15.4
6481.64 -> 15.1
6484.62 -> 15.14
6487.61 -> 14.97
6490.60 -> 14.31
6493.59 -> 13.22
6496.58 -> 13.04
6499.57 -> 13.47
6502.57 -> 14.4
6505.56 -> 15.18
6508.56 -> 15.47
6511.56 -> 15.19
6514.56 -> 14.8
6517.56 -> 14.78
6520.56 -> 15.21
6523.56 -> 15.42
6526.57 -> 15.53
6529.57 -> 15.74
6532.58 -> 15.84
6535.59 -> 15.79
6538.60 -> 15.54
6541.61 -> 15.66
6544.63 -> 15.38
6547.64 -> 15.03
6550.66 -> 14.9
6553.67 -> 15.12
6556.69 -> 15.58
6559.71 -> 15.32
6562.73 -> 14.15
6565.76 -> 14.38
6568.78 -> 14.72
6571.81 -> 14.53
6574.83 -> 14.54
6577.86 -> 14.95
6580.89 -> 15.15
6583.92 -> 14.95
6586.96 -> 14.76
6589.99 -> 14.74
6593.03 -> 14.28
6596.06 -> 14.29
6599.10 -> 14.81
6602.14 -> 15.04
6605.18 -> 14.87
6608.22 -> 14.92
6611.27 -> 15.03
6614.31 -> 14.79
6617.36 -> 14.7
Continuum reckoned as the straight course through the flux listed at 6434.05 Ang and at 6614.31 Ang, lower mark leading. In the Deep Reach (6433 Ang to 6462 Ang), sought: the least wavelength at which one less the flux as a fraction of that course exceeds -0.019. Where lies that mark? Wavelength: 6434.05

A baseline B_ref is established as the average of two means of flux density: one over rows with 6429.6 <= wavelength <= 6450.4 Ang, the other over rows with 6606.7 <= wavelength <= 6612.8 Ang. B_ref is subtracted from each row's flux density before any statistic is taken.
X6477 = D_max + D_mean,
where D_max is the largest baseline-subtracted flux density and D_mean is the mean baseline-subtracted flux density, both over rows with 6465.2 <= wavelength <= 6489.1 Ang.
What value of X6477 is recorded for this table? 1.3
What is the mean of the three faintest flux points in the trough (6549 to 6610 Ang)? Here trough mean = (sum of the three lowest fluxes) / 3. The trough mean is 14.2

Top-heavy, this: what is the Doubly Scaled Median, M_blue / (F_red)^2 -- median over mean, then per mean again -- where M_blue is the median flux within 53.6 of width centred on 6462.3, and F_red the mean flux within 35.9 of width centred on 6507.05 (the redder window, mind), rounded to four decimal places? 0.0692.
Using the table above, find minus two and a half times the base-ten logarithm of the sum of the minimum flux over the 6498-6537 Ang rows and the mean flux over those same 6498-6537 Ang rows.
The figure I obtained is -3.64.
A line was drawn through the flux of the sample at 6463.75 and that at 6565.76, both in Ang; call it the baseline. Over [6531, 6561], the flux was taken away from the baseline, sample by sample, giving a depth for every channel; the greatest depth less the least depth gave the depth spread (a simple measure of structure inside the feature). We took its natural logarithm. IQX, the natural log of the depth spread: 0.0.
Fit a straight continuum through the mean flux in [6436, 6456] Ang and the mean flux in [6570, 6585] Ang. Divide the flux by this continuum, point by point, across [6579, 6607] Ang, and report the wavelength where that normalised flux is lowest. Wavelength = 6596.06 Ang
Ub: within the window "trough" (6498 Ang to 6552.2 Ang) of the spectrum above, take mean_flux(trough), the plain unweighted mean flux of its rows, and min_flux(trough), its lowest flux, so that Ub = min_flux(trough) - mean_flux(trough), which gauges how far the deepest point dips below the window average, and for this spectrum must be -1.7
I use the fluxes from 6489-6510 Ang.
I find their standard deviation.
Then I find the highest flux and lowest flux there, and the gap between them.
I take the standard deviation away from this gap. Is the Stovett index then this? 1.5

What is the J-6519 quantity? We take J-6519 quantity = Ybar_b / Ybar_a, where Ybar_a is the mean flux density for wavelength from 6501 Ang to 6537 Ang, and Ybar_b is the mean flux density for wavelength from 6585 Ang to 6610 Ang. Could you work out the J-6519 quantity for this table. 0.96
